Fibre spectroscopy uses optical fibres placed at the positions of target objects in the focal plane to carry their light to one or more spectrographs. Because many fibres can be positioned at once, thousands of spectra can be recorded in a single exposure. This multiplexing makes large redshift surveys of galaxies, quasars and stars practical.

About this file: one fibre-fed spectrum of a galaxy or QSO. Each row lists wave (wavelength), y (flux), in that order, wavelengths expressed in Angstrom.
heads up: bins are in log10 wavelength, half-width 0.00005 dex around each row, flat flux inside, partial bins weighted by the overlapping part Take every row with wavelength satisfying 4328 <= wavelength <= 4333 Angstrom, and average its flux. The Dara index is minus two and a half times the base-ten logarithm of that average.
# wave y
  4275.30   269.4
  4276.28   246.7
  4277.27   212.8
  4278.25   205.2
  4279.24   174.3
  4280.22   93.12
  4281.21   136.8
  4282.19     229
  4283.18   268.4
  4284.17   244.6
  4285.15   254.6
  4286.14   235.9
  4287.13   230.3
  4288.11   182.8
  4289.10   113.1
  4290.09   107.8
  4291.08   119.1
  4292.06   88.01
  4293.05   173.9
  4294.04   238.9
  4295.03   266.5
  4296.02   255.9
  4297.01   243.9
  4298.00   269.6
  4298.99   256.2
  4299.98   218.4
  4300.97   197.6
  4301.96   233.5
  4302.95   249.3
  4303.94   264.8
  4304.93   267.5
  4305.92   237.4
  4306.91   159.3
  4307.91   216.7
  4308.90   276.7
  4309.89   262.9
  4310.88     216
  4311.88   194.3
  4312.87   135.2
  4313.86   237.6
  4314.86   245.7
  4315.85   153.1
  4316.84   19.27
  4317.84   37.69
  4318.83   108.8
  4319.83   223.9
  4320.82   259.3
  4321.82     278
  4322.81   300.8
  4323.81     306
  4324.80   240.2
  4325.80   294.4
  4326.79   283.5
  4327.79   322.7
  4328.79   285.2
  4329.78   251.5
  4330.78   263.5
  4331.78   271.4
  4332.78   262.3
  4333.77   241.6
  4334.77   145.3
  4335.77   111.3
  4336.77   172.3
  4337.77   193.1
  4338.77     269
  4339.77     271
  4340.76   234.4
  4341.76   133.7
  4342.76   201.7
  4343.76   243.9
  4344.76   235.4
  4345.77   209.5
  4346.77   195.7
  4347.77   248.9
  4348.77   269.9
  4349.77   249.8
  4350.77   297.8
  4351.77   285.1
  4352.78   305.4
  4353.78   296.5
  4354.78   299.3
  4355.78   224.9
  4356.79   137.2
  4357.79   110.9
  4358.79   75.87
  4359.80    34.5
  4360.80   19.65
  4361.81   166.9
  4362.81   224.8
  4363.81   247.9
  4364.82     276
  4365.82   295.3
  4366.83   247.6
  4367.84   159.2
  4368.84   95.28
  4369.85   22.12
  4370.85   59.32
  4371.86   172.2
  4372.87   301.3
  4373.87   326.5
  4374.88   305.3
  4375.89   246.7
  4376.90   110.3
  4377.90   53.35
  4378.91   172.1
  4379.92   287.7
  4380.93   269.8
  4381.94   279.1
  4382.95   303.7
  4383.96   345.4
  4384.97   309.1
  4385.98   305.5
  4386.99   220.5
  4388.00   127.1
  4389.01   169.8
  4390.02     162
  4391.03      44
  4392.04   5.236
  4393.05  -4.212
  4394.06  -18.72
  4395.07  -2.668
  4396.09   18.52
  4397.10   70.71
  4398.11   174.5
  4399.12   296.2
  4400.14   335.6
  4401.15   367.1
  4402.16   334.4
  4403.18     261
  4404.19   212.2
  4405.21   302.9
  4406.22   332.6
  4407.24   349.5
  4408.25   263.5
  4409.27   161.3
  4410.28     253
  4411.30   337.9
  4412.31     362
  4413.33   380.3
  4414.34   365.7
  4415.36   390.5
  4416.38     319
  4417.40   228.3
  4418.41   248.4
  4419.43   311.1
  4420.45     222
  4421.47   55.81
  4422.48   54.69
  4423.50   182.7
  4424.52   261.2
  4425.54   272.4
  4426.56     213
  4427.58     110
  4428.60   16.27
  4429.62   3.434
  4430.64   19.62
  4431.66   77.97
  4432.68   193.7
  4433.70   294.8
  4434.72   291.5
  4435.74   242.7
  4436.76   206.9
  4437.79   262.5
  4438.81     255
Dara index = -6.1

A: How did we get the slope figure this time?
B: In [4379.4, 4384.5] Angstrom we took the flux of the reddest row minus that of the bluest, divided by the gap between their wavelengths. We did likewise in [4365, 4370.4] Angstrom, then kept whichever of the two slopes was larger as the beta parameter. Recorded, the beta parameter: 14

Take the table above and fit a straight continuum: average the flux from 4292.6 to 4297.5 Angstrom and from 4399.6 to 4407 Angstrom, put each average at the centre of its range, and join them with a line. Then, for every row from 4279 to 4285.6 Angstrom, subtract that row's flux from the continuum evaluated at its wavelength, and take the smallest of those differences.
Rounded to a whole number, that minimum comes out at -40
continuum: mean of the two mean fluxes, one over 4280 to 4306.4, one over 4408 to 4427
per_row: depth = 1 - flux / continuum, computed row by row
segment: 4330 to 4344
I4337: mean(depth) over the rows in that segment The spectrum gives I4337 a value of 0.08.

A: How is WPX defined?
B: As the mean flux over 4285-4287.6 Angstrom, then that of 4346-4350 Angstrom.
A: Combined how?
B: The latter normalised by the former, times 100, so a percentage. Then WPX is 100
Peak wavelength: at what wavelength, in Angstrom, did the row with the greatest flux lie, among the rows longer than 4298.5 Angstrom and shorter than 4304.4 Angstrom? 4303.94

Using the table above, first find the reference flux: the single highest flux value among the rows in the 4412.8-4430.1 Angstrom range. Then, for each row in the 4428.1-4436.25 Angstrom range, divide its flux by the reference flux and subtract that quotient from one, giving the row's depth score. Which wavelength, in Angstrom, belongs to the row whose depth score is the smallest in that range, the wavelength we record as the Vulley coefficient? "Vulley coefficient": 4433.70 Angstrom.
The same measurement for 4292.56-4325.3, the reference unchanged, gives 4323.81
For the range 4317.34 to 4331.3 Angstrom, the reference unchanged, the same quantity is 4327.79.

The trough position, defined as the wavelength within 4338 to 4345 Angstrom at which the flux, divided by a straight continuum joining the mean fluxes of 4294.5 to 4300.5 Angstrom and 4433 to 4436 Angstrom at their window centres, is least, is 4341.76 Angstrom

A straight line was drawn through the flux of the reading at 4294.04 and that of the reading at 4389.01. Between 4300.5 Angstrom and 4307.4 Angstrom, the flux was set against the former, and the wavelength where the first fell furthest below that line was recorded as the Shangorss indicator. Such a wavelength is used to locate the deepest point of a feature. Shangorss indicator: 4306.91 Angstrom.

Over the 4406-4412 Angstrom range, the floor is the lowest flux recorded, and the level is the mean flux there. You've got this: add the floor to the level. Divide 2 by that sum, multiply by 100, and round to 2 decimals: 0.45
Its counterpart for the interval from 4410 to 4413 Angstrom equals 0.35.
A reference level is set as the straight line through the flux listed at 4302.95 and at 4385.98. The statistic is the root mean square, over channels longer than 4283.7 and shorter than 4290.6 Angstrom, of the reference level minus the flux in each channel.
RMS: 73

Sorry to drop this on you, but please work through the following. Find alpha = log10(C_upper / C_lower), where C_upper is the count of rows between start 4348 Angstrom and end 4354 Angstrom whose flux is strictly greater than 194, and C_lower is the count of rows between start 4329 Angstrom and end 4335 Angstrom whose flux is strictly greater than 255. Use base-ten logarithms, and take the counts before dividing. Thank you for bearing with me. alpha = 0.3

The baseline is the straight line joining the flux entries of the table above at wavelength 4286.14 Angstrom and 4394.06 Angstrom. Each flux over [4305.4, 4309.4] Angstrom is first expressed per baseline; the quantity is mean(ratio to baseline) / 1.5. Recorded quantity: 0.8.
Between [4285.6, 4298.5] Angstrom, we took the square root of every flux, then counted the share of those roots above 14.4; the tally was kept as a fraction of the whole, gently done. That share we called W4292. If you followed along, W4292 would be 0.54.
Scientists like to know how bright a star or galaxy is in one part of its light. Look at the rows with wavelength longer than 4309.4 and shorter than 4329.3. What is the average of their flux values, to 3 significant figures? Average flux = 220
